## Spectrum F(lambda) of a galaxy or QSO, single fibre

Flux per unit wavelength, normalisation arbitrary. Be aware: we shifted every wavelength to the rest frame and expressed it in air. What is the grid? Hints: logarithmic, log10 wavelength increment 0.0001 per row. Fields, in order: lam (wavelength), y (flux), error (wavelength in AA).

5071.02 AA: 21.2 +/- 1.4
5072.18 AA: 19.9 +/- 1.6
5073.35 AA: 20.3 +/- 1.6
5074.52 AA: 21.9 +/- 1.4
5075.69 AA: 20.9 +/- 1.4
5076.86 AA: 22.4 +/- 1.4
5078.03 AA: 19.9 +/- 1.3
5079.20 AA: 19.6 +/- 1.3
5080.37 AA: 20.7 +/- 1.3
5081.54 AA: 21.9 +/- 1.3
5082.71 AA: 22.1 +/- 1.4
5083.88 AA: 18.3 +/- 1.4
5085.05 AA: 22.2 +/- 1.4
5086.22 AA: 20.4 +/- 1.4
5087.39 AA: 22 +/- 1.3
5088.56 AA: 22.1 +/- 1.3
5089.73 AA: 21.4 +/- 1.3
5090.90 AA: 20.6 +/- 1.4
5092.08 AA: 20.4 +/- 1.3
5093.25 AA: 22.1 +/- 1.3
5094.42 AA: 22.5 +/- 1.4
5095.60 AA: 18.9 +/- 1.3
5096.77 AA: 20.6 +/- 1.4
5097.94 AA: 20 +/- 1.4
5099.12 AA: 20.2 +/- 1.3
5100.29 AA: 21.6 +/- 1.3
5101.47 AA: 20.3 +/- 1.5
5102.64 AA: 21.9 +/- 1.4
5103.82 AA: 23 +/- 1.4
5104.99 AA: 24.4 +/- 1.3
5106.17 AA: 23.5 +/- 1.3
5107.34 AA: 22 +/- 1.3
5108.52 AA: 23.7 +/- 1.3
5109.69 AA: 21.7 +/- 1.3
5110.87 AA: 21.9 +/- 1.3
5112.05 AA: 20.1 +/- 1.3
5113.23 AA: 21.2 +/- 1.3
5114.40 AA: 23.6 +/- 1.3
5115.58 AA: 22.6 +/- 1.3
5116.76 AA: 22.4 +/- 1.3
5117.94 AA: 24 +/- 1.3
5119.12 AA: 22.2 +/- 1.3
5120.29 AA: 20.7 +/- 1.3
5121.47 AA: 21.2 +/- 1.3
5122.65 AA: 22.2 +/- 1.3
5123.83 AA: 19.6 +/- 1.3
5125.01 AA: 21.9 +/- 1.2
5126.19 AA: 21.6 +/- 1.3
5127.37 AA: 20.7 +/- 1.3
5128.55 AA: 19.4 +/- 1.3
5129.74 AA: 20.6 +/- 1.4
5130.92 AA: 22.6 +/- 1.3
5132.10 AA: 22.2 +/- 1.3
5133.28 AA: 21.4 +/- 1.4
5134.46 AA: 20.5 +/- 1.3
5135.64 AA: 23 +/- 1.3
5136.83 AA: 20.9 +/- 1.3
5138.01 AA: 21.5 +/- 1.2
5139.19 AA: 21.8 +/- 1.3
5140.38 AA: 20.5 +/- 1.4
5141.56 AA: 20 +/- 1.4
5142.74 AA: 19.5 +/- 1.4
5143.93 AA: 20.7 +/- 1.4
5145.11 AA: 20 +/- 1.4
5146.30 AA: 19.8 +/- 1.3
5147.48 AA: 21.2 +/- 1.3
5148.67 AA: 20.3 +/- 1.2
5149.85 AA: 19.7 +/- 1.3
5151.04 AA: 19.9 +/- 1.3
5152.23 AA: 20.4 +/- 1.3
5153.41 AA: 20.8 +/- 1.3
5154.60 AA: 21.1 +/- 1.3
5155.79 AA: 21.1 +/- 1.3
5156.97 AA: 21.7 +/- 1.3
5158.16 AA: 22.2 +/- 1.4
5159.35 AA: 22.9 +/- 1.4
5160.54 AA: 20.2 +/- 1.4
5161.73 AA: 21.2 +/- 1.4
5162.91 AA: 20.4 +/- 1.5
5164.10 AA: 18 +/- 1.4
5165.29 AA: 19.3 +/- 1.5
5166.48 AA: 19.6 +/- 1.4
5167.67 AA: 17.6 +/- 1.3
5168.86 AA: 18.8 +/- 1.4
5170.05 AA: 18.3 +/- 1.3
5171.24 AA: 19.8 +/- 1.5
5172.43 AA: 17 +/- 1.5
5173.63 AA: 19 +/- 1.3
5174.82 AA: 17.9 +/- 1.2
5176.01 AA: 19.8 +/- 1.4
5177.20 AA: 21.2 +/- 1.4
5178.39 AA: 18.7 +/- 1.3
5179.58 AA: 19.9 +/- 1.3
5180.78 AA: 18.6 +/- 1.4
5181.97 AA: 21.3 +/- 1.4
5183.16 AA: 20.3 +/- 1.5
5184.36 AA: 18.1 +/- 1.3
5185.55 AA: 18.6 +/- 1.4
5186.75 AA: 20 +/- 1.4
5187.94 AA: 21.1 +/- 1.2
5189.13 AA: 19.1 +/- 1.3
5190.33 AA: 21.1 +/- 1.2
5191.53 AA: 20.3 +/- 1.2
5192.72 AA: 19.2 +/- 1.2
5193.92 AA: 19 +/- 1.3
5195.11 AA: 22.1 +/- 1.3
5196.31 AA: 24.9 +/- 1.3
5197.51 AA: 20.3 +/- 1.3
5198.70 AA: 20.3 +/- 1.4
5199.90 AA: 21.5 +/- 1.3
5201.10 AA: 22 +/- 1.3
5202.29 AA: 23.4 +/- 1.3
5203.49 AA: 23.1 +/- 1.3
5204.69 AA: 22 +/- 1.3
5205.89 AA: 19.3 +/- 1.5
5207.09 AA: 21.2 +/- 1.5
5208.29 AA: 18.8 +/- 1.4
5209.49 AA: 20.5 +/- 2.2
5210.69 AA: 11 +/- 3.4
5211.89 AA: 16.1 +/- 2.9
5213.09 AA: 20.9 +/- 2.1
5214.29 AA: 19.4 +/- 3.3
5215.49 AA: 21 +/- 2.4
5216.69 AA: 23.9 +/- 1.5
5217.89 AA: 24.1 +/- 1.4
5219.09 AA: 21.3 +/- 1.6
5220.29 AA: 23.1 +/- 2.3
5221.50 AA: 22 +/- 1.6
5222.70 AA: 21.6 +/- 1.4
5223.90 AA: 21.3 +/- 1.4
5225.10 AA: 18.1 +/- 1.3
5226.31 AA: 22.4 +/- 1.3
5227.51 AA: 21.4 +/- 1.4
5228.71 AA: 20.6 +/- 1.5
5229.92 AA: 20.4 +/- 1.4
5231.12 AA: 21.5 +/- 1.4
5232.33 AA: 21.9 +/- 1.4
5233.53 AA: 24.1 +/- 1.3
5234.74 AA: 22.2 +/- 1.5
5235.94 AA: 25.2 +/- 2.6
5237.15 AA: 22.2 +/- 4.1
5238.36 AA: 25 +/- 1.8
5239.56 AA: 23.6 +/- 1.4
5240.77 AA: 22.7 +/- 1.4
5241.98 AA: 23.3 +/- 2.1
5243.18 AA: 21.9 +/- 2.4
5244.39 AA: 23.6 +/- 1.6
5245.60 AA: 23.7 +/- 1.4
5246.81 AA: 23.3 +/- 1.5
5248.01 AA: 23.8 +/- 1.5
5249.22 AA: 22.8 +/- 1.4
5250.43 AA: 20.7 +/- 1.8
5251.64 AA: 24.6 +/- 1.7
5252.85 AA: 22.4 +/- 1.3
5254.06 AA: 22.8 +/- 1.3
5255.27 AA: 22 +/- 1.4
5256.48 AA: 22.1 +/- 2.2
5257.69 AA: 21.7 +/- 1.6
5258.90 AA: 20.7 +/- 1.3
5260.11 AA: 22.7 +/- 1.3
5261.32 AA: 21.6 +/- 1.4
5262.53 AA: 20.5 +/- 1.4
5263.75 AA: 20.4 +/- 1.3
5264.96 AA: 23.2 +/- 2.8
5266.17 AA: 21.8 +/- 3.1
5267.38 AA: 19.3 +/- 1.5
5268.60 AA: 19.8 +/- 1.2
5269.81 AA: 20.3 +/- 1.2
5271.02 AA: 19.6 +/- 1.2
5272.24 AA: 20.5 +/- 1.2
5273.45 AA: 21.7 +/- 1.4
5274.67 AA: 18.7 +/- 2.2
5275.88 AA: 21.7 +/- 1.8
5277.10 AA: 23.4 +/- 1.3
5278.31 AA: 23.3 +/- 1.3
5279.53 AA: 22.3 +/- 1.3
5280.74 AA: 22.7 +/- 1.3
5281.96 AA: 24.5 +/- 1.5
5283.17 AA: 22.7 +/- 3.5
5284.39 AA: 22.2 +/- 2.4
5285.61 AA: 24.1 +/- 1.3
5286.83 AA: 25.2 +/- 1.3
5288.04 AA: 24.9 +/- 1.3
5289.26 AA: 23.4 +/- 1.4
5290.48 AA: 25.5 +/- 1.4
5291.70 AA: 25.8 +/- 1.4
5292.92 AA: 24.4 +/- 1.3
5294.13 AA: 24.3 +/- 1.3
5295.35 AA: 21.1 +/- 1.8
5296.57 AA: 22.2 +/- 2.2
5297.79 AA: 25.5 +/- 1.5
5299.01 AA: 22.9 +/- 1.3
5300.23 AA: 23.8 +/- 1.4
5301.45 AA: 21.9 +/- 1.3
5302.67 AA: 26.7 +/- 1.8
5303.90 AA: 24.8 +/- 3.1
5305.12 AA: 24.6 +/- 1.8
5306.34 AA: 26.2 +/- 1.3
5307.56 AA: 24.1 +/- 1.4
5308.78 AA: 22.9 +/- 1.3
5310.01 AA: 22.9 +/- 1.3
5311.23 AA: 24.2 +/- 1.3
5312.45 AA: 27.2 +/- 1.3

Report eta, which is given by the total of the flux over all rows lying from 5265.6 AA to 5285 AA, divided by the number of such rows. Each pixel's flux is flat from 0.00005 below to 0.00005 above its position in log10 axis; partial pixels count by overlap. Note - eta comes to 21.5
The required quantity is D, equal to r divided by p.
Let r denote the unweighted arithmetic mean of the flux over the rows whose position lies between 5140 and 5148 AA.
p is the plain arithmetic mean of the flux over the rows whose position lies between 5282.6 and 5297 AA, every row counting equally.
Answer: 0.85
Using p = 23.8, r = 20.2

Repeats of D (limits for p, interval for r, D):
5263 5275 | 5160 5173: 0.93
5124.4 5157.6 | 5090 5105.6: 1.02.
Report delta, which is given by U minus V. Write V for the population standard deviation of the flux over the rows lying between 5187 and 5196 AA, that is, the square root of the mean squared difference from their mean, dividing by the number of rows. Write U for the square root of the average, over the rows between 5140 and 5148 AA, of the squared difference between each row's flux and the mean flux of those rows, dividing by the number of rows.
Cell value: -0.6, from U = 0.5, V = 1.1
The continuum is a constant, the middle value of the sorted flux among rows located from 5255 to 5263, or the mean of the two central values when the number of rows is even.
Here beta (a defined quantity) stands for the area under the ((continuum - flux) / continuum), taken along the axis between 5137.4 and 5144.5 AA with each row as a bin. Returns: 0.3 AA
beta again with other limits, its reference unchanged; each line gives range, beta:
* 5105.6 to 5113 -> -0.1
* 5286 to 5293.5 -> -1.1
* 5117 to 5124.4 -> 0.0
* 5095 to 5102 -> 0.5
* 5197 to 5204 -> 0.0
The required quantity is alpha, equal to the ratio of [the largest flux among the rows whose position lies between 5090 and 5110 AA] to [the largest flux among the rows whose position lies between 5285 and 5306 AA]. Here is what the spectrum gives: 0.91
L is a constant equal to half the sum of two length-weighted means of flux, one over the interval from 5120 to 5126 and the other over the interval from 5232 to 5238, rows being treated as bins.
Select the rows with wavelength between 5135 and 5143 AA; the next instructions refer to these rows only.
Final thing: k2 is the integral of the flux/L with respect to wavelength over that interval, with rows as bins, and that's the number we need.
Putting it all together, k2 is 7.60 AA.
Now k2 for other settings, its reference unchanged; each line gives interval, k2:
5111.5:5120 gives 8.53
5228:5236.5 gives 8.52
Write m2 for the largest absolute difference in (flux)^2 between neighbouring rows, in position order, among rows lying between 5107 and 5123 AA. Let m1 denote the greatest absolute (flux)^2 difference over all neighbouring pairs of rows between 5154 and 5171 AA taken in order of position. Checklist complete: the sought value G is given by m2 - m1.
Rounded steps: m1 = 116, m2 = 108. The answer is -9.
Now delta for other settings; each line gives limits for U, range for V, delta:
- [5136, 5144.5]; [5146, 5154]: 0.2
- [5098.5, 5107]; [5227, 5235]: 0.3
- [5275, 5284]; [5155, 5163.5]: -0.1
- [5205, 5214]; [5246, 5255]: 2.2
